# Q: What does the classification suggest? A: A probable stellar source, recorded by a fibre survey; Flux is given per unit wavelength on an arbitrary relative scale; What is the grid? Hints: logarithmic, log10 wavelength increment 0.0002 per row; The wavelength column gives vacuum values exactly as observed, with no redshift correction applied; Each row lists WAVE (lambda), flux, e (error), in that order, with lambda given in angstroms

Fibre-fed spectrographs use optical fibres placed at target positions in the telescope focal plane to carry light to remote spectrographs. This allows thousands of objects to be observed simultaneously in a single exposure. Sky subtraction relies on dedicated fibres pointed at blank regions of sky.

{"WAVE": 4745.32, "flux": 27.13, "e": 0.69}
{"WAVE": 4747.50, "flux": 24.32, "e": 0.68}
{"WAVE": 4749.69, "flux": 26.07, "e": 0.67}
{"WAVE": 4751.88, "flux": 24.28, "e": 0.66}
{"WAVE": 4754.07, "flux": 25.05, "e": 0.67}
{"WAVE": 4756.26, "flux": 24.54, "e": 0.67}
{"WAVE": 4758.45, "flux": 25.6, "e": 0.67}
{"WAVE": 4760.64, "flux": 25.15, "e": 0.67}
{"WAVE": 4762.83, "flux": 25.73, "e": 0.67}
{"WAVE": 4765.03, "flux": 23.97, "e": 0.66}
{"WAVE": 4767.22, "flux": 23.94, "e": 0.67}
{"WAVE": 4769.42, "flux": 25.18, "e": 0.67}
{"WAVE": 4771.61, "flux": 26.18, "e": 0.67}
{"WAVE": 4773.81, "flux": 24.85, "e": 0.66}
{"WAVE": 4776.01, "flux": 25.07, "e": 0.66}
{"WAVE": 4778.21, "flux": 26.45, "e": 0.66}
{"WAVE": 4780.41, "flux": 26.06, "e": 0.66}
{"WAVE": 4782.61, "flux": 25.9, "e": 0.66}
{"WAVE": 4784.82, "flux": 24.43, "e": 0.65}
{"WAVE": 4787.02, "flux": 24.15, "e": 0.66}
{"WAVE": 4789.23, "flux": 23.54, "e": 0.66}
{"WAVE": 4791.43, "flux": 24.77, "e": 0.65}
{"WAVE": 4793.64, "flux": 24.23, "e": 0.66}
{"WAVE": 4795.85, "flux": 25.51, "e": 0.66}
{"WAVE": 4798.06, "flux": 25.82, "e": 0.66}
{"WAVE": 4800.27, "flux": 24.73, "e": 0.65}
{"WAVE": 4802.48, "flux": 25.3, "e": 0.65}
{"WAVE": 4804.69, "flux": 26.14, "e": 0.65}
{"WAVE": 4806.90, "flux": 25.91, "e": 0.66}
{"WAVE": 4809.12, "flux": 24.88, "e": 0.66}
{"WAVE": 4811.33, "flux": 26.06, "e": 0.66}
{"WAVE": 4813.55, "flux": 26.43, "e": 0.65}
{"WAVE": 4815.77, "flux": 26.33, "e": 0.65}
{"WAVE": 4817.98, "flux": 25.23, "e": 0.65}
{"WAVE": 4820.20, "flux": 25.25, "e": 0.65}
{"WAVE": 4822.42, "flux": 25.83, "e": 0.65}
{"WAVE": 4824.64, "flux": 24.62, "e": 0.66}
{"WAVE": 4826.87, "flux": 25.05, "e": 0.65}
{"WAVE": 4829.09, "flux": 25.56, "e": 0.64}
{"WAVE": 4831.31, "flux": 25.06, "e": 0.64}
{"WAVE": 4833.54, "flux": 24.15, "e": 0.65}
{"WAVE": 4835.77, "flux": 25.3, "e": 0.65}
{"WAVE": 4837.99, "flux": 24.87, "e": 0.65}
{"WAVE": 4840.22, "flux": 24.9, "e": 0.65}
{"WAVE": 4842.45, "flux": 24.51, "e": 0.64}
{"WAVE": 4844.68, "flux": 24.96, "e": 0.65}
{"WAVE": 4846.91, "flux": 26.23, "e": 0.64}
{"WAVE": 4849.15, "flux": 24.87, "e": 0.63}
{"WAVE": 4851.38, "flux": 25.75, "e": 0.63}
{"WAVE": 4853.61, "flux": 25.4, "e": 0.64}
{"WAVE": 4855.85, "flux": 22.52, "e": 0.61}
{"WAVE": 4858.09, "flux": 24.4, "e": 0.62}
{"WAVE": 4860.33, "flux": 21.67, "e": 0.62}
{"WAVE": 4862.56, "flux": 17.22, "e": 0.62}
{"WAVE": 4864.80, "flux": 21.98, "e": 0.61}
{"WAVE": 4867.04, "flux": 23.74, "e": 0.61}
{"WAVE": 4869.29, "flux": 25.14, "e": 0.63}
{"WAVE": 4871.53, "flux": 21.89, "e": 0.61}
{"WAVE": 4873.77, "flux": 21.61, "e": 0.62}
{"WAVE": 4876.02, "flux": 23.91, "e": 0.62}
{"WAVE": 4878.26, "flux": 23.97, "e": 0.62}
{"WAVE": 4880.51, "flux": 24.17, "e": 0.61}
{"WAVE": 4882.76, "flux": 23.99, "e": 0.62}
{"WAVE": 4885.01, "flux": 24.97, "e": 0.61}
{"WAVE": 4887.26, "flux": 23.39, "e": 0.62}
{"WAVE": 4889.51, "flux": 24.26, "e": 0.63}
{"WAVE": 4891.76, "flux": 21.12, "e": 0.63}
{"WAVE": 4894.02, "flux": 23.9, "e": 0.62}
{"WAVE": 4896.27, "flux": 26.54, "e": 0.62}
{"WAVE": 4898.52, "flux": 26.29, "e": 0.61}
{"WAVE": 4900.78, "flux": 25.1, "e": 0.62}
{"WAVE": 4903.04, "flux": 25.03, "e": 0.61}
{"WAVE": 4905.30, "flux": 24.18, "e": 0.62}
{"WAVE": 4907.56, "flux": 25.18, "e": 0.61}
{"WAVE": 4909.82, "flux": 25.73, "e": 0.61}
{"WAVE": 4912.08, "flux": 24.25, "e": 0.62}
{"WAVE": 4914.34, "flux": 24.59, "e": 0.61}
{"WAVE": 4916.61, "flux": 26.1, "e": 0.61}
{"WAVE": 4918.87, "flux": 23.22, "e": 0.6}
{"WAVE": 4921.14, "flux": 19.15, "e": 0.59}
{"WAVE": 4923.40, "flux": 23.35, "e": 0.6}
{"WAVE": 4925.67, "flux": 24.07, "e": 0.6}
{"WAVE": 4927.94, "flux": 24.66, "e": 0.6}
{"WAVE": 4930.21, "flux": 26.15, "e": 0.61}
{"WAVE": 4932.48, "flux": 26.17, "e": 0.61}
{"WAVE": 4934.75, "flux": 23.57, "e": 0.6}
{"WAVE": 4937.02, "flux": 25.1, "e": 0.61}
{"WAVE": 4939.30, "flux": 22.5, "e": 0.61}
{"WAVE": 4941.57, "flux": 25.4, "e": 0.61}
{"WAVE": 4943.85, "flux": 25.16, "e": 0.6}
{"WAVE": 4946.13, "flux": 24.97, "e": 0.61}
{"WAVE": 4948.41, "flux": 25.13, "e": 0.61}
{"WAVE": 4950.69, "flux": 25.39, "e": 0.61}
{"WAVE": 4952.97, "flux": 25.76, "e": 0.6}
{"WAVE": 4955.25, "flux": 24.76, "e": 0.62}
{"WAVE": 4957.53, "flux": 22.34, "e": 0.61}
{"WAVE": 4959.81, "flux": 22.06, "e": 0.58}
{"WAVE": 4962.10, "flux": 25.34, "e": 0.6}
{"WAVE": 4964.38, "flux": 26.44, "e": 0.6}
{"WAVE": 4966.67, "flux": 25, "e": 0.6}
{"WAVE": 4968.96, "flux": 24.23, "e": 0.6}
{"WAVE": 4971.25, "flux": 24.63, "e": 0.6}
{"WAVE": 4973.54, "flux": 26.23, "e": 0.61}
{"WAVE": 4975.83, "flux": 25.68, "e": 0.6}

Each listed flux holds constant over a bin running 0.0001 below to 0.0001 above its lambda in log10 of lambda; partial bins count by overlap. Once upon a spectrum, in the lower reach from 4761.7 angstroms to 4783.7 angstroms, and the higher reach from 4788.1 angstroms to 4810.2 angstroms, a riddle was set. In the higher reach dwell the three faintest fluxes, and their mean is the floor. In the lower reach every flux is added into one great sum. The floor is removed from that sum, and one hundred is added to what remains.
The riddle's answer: 329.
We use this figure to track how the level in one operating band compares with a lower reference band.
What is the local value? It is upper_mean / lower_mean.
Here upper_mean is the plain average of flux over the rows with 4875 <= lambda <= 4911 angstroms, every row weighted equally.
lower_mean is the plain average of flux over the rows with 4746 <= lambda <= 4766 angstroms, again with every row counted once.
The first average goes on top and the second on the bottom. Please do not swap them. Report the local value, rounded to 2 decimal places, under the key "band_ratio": 0.98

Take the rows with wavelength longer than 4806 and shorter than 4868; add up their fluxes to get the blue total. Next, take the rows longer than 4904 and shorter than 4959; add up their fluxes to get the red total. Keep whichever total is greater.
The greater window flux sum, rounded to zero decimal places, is 689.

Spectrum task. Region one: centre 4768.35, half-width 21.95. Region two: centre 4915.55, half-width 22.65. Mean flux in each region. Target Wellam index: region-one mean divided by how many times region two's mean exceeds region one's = 25.4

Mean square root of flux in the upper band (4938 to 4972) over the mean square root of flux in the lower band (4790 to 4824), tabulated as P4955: 0.982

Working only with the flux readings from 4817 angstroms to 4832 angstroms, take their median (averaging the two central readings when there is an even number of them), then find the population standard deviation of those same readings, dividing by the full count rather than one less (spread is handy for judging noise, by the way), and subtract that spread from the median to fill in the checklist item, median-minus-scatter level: 24.9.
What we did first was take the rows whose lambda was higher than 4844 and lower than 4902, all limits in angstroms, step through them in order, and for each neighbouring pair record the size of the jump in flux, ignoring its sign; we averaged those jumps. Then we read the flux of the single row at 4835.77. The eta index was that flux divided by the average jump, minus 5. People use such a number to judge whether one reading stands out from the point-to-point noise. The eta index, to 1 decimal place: 9.6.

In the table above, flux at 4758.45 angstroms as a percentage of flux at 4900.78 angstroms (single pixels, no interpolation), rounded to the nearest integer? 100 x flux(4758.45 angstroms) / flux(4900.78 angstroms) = 102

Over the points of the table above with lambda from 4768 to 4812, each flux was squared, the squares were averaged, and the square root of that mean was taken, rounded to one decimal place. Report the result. 25.3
